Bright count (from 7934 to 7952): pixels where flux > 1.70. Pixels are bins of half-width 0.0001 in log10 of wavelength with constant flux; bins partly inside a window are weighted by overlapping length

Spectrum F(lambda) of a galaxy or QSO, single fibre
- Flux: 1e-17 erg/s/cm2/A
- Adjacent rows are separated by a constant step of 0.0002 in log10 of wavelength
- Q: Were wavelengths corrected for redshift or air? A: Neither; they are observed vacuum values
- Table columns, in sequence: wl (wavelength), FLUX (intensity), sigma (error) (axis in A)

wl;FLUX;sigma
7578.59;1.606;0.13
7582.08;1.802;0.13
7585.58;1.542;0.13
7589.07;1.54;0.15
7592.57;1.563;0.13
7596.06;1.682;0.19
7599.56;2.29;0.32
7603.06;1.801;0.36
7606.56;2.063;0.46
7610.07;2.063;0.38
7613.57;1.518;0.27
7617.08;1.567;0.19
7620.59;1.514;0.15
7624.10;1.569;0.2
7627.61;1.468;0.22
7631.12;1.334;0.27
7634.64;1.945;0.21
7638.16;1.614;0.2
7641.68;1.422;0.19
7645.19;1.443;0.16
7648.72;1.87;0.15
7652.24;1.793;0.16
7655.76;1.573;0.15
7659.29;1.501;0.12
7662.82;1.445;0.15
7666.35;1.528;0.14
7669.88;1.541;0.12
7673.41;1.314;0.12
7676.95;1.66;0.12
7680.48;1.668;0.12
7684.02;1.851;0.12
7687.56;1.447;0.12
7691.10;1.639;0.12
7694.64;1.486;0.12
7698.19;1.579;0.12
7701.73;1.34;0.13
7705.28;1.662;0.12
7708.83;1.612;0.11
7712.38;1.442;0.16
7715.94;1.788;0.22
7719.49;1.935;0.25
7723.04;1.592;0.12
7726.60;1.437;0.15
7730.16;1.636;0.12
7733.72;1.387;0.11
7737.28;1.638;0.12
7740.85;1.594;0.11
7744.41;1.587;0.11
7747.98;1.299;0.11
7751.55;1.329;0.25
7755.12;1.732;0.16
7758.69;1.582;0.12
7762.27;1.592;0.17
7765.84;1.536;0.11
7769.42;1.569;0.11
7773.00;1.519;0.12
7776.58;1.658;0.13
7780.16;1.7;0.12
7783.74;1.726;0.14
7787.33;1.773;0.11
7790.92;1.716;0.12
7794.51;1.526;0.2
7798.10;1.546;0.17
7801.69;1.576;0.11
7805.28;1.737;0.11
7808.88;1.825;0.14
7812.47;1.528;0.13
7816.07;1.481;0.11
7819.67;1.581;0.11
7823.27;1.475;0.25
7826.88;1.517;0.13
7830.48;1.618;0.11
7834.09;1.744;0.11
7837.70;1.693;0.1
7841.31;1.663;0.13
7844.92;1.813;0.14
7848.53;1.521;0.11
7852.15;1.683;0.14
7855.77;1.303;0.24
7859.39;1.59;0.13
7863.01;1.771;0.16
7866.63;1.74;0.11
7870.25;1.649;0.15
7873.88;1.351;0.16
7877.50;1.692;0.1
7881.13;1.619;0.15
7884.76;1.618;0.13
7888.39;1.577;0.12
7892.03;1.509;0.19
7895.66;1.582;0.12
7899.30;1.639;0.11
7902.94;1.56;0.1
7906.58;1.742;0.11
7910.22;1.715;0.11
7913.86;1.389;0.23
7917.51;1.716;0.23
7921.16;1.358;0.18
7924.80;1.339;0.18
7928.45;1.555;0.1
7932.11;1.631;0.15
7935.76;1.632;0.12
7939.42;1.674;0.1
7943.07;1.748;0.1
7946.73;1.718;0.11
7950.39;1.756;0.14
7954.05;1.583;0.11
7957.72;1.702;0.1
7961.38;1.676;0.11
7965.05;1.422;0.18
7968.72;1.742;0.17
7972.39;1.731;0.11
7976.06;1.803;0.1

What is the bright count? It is 3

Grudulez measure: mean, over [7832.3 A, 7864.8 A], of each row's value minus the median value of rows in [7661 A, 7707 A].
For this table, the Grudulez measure 0.101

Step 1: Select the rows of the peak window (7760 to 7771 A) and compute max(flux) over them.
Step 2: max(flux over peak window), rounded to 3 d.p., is 1.592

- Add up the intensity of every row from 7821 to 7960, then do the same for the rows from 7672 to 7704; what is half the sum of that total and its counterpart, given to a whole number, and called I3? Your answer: 38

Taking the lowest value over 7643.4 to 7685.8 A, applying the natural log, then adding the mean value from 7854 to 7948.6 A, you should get 1.87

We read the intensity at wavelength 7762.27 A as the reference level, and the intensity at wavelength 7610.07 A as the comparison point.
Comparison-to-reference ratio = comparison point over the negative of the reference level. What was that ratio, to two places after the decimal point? -1.30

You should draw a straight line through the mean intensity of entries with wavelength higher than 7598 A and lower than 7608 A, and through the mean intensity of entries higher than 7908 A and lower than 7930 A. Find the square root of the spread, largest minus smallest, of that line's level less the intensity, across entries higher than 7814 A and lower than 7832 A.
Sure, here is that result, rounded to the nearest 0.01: 0.40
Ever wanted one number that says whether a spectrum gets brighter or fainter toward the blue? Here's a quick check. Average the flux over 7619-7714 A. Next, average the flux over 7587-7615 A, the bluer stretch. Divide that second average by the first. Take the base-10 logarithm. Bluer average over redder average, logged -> 0.064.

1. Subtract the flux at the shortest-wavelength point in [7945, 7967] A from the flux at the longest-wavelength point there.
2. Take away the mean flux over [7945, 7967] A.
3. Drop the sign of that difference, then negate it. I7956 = -1.9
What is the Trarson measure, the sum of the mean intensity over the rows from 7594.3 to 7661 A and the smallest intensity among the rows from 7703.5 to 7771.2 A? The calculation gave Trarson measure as 2.98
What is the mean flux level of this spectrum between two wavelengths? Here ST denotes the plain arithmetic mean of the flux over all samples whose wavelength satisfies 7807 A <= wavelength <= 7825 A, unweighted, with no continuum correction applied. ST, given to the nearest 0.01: 1.58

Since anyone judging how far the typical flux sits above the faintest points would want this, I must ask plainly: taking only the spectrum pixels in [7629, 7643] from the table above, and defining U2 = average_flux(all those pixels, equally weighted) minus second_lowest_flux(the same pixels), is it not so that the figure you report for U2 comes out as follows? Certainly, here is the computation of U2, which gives 0.16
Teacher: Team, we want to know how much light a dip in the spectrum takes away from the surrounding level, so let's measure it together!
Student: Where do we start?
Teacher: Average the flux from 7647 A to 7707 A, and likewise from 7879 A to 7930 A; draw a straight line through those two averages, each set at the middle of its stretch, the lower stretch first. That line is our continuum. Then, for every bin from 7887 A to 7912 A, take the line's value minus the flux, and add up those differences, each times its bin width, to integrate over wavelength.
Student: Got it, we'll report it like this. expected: -1.3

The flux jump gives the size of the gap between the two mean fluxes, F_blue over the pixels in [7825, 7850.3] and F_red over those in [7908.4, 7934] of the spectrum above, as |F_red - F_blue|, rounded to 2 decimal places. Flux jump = 0.12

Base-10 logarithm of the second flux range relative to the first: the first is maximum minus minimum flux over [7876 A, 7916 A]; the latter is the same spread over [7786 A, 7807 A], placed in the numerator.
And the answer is -0.16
